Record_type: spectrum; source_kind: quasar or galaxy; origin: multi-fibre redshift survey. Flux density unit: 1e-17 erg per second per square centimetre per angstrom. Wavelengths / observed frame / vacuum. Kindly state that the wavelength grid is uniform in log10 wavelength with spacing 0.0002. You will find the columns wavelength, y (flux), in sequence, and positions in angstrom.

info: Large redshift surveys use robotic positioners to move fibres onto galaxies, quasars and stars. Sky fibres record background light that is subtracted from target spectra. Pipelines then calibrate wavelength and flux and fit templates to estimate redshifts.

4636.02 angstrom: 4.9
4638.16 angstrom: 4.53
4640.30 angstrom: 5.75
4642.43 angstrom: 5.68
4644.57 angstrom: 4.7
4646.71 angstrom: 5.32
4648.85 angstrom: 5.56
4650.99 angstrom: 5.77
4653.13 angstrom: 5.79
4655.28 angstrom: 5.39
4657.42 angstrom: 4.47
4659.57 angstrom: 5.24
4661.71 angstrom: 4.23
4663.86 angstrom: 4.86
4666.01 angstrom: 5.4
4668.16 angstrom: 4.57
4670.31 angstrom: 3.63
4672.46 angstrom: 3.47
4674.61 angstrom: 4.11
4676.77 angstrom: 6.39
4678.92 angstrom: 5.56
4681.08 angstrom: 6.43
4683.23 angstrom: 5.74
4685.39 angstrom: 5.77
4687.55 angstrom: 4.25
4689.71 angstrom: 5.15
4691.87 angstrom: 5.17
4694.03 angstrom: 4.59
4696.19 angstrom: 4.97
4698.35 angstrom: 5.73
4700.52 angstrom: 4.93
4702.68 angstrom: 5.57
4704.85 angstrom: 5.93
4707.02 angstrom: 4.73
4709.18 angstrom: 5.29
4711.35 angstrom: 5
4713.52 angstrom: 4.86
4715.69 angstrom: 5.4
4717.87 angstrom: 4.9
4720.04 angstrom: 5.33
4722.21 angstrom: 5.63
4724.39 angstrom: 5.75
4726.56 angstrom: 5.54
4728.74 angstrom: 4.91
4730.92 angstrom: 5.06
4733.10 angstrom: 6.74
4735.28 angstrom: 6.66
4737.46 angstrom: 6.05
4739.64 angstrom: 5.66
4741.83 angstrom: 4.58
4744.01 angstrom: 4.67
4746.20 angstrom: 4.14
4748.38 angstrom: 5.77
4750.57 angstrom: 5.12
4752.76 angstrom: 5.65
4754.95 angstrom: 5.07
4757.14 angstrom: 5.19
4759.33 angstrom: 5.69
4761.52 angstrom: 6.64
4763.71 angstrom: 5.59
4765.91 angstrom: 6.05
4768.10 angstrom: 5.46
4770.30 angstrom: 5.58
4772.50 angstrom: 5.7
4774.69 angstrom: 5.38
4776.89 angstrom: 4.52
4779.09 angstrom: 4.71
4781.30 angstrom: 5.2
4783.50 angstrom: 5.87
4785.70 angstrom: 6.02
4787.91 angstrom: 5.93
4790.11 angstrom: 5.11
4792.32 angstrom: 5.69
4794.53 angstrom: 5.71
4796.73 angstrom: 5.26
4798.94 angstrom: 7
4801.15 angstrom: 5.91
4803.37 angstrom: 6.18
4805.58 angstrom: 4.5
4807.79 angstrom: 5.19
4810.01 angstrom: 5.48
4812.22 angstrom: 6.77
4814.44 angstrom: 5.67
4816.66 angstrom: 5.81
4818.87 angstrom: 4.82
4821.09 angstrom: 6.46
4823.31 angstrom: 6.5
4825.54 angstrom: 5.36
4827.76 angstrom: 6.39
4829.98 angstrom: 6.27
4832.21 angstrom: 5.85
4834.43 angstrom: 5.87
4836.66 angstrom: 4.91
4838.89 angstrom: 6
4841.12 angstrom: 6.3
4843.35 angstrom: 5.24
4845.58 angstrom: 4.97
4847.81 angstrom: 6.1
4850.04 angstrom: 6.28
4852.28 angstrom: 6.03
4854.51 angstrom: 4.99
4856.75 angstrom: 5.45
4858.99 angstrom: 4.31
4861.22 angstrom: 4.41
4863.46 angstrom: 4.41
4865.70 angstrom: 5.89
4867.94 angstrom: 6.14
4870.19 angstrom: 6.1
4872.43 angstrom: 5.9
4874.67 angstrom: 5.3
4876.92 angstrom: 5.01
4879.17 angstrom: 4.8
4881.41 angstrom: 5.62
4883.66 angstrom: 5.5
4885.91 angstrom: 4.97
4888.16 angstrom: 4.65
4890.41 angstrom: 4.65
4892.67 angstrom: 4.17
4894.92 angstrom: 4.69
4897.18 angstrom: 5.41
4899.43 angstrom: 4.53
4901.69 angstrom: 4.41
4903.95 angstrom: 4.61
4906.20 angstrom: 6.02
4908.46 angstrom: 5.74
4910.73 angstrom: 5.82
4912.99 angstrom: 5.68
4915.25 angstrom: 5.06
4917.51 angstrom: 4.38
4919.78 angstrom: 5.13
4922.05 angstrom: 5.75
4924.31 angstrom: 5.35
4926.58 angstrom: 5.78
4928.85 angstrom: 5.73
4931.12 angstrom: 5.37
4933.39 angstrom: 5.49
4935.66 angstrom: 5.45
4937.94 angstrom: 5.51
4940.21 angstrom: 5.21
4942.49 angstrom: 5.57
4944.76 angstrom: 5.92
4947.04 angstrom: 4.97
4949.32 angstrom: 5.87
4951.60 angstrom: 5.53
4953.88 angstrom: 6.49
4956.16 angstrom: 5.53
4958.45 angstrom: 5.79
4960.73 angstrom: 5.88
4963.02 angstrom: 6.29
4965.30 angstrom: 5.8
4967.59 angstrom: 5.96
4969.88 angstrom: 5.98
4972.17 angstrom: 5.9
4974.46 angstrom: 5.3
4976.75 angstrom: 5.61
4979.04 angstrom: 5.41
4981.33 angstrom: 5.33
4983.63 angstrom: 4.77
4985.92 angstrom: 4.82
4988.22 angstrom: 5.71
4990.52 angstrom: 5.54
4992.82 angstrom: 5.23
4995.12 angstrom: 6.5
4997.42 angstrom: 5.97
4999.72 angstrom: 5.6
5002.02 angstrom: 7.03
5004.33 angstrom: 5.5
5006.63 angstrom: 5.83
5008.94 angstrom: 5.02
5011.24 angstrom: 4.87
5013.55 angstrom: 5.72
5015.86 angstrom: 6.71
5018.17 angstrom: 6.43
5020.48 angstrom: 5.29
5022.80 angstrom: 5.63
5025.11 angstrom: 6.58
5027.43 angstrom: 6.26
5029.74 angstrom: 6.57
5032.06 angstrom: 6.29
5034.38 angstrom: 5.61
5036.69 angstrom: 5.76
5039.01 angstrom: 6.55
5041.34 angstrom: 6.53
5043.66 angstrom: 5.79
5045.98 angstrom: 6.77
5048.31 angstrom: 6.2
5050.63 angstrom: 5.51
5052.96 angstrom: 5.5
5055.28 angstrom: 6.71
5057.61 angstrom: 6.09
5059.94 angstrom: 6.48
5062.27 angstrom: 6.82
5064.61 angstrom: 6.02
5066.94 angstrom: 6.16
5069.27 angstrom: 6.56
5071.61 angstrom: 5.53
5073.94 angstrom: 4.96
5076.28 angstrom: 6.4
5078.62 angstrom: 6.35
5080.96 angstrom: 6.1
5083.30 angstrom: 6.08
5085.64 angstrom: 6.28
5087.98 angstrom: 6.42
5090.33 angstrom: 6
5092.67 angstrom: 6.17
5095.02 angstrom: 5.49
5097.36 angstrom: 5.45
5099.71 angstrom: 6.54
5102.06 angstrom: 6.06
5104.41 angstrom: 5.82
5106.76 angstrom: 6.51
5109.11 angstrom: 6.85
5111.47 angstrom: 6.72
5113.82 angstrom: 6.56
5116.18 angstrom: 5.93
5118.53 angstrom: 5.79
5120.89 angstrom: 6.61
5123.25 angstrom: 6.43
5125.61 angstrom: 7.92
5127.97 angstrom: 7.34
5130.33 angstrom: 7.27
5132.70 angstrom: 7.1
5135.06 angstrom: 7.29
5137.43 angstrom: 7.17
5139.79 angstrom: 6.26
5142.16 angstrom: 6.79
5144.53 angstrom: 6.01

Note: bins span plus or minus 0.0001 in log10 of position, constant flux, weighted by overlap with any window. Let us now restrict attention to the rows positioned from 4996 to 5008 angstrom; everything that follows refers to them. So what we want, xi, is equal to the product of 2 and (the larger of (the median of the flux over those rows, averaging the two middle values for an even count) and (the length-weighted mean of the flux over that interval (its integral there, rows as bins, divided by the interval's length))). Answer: 12.0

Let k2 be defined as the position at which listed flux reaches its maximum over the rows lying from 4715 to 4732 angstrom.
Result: 4724.39 angstrom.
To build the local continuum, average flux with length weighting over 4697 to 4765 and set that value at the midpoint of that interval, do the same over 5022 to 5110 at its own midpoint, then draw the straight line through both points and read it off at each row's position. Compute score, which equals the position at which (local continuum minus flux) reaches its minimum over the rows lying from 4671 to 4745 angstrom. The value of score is 4733.10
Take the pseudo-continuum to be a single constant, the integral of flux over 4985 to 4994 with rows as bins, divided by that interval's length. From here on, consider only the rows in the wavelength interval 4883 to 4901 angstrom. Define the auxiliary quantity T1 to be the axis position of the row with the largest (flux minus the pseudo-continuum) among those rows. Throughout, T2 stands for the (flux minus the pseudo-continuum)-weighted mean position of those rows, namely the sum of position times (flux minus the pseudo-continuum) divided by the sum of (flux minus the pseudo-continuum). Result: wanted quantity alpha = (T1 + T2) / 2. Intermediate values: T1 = 4883.66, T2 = 4892.9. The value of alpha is 4888.3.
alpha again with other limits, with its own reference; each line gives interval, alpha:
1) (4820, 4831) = 4824.3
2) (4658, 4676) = 4667.8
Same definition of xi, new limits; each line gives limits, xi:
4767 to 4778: 10.9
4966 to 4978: 11.8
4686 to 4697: 9.9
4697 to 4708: 11.1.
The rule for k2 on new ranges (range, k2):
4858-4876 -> 4867.94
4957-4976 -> 4963.02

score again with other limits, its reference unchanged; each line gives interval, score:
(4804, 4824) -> 4812.22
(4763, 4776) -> 4765.91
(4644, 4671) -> 4653.13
